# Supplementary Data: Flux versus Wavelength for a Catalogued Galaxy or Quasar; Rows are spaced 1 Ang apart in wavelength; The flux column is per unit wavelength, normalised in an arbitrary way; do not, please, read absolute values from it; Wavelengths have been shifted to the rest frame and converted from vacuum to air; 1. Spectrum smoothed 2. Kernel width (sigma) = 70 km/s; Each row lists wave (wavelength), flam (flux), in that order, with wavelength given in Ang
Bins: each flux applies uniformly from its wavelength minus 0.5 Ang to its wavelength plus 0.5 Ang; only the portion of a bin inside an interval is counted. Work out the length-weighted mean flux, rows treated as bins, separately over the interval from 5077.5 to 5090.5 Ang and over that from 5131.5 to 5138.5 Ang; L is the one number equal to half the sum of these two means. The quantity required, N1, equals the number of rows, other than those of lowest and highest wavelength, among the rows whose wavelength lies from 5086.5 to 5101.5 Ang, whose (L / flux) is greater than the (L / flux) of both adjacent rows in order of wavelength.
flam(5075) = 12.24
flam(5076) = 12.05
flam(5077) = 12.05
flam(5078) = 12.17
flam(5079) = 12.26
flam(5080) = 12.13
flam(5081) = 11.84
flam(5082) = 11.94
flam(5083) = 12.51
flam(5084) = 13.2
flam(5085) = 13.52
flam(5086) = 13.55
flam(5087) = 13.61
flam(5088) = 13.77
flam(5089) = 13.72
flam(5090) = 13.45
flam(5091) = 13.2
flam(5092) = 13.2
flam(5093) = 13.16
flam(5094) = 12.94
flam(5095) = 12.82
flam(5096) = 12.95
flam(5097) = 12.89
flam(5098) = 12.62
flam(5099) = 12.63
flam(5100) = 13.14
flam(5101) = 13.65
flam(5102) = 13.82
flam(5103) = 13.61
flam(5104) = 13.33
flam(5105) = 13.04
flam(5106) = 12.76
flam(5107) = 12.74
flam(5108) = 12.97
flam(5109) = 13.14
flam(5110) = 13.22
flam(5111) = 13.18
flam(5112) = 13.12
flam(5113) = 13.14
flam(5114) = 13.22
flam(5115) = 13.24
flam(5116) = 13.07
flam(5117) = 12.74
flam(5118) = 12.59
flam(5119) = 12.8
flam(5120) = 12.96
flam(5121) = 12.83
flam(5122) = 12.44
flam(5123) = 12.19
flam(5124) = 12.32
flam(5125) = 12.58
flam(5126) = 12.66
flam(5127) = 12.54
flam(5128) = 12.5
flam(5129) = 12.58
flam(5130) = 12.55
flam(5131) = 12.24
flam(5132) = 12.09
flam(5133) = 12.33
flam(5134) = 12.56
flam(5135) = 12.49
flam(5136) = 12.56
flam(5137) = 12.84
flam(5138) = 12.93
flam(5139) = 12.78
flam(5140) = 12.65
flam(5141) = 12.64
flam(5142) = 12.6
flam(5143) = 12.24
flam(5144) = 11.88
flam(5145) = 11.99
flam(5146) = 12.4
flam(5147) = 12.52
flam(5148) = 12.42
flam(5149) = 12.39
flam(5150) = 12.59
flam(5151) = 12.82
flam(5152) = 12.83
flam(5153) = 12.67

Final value 2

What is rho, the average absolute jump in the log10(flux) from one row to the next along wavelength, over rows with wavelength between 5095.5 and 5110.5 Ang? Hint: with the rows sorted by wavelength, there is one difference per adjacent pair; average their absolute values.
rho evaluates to 0.0073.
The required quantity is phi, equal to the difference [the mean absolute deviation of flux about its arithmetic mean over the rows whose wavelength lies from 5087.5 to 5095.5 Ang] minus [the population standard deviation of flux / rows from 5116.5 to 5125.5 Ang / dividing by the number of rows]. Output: 0.03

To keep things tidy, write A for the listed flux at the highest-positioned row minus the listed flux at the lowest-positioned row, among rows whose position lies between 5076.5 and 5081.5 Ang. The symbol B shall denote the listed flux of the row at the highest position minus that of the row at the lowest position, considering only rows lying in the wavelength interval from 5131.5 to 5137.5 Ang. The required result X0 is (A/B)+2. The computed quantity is 1.7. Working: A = -0.2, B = 0.75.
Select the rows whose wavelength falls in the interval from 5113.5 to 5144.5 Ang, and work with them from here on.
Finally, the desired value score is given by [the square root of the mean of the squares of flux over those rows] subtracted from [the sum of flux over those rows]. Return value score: 378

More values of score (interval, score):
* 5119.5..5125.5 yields 63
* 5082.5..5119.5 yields 473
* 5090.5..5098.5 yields 91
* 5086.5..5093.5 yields 81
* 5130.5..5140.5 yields 113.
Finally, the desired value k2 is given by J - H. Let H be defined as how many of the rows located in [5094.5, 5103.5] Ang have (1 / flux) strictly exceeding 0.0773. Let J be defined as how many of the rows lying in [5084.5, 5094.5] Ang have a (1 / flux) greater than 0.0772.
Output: -3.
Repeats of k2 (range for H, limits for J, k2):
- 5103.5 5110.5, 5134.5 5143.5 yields 7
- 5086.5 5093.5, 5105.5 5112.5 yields 2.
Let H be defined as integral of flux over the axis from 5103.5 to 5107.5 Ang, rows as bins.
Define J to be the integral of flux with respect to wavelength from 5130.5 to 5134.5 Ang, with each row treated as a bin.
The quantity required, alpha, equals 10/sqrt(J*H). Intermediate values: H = 51.9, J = 49.2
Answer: 0.198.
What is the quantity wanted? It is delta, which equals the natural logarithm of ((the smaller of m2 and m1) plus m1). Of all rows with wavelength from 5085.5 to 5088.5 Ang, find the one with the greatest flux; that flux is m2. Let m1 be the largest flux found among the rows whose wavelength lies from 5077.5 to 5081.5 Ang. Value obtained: 3.20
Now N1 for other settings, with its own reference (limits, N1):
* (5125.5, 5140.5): 3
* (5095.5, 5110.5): 2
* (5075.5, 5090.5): 1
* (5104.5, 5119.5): 3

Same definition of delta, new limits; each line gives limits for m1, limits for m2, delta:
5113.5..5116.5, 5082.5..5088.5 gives 3.28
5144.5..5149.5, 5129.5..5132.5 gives 3.22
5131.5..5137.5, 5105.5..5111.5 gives 3.25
